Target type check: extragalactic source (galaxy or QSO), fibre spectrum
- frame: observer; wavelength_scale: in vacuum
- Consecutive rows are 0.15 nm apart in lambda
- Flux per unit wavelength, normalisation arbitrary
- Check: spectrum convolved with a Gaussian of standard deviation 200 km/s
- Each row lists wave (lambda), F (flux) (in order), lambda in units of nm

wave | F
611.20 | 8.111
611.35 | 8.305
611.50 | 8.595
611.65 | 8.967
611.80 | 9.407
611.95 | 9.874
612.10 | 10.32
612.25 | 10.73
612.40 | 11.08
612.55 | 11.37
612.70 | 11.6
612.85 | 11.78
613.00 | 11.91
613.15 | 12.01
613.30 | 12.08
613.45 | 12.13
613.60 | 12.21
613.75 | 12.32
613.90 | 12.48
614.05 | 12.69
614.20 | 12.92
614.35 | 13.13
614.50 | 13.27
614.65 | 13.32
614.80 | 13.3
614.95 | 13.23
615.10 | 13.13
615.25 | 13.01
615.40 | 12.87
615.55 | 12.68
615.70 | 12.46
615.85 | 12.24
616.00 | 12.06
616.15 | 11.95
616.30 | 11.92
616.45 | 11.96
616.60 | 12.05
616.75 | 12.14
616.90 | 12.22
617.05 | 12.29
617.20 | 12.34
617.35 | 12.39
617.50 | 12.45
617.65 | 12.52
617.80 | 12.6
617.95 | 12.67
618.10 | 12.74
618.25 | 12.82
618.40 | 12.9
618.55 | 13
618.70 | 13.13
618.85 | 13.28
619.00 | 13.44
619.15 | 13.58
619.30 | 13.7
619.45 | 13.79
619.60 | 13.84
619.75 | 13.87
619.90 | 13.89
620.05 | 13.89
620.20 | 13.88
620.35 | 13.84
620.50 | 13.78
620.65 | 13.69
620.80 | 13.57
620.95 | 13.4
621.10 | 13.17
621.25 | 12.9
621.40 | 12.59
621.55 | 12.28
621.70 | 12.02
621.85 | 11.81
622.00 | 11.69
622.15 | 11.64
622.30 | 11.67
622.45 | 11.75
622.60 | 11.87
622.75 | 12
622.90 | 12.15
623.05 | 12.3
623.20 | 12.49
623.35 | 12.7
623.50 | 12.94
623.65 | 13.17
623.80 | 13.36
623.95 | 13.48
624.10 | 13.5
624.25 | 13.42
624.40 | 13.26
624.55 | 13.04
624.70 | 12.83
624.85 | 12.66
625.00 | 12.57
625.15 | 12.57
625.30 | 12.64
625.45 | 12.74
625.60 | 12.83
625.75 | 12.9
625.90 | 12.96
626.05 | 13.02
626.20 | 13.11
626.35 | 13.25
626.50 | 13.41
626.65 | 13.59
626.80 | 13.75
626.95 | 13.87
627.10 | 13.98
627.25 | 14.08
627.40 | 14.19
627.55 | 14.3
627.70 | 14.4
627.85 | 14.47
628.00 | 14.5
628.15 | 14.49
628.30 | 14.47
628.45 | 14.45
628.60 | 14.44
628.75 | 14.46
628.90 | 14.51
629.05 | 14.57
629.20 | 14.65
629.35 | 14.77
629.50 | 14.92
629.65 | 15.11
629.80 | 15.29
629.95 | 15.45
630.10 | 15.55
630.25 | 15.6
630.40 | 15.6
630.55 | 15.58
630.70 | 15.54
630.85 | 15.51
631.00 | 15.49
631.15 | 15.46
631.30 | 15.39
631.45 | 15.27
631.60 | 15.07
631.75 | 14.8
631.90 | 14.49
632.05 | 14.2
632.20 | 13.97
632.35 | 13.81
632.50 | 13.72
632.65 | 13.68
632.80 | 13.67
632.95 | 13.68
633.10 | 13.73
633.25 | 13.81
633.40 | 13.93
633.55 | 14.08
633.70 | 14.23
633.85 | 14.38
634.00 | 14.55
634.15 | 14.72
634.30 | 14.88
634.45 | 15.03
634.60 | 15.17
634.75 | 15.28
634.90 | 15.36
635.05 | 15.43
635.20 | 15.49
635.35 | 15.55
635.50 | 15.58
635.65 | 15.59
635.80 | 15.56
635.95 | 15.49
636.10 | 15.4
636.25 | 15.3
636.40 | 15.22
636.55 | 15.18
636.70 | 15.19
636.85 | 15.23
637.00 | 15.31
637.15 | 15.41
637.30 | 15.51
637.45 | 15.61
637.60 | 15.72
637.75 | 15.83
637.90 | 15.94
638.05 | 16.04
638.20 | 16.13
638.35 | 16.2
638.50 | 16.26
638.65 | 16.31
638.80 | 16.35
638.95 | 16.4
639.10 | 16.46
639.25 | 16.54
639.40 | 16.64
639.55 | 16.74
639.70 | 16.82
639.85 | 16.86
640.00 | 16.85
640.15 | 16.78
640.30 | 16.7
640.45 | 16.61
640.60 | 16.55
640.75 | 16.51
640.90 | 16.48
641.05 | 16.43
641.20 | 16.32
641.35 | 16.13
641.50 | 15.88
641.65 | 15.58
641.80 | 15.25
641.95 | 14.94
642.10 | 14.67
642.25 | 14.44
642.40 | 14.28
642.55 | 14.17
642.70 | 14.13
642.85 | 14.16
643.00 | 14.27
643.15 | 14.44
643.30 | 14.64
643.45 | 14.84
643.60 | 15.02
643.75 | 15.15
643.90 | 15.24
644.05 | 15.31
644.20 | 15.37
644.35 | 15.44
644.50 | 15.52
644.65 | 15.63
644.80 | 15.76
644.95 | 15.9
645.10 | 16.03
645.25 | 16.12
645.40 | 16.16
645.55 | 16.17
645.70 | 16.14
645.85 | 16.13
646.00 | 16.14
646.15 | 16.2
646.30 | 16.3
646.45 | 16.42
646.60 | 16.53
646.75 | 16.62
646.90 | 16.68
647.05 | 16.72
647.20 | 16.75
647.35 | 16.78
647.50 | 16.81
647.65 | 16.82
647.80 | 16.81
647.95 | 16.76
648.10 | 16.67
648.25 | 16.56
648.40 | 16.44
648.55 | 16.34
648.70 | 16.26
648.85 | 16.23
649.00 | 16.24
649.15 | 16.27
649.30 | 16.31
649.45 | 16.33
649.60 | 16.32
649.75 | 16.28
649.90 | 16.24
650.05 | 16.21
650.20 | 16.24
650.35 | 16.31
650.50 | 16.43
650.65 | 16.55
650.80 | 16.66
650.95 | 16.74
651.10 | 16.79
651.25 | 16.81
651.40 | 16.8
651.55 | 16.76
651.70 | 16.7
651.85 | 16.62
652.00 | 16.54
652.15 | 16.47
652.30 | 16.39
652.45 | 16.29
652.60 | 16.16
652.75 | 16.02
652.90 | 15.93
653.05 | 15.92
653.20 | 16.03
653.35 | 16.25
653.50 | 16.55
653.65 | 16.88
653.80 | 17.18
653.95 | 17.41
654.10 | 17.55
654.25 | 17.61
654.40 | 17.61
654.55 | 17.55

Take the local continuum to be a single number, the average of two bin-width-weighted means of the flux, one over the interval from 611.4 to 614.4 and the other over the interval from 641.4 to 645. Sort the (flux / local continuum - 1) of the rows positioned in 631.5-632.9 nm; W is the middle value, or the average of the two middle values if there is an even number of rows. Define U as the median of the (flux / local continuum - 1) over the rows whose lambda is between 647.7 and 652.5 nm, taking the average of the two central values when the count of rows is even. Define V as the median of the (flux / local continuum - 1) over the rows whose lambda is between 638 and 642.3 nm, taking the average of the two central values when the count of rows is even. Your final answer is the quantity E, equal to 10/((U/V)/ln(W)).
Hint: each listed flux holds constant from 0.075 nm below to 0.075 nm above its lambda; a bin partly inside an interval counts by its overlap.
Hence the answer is -27.7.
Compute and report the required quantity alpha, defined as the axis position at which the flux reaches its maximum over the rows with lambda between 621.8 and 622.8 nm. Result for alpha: 622.75 nm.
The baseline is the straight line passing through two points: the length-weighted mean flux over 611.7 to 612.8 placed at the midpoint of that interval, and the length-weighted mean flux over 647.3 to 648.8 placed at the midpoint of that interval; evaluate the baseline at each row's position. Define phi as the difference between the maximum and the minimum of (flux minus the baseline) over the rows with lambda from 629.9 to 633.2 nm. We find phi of 2.4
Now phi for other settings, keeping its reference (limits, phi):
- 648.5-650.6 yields 0.4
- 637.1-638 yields 0.4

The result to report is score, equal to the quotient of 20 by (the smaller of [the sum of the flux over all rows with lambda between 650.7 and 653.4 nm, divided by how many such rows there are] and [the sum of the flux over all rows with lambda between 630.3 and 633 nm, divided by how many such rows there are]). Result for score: 1.36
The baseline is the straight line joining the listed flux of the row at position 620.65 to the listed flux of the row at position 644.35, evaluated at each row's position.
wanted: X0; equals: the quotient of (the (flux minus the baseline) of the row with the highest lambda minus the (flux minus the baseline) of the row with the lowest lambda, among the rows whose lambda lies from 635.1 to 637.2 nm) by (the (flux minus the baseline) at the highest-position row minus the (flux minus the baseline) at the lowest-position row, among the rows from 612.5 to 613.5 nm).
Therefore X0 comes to -0.3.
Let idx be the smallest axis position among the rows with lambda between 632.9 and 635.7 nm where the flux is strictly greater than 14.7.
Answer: 634.15 nm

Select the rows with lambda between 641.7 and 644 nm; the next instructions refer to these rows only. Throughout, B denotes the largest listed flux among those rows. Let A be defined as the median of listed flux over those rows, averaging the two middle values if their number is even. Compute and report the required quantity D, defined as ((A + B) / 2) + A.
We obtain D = 29.6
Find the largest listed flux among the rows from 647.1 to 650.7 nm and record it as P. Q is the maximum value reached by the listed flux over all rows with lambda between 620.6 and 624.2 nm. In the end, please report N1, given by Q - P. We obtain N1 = -3.1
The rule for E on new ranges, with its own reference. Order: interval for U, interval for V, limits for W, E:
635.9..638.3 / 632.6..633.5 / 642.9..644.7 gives -4.4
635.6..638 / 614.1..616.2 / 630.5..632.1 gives 1.6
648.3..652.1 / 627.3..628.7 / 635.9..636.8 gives -7.4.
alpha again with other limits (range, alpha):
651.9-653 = 652.00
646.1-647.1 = 647.05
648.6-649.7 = 649.45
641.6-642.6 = 641.65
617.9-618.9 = 618.85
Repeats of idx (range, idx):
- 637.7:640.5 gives 637.75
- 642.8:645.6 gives 643.45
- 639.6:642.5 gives 639.70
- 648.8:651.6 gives 648.85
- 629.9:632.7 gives 629.95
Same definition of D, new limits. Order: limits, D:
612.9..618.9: 25.4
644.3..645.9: 32.1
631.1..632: 30.5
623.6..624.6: 26.8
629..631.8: 30.9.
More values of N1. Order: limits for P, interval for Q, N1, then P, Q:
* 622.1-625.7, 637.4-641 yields 3.4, 13.5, 16.86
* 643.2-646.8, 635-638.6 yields -0.4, 16.62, 16.26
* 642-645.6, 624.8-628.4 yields -1.7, 16.17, 14.5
